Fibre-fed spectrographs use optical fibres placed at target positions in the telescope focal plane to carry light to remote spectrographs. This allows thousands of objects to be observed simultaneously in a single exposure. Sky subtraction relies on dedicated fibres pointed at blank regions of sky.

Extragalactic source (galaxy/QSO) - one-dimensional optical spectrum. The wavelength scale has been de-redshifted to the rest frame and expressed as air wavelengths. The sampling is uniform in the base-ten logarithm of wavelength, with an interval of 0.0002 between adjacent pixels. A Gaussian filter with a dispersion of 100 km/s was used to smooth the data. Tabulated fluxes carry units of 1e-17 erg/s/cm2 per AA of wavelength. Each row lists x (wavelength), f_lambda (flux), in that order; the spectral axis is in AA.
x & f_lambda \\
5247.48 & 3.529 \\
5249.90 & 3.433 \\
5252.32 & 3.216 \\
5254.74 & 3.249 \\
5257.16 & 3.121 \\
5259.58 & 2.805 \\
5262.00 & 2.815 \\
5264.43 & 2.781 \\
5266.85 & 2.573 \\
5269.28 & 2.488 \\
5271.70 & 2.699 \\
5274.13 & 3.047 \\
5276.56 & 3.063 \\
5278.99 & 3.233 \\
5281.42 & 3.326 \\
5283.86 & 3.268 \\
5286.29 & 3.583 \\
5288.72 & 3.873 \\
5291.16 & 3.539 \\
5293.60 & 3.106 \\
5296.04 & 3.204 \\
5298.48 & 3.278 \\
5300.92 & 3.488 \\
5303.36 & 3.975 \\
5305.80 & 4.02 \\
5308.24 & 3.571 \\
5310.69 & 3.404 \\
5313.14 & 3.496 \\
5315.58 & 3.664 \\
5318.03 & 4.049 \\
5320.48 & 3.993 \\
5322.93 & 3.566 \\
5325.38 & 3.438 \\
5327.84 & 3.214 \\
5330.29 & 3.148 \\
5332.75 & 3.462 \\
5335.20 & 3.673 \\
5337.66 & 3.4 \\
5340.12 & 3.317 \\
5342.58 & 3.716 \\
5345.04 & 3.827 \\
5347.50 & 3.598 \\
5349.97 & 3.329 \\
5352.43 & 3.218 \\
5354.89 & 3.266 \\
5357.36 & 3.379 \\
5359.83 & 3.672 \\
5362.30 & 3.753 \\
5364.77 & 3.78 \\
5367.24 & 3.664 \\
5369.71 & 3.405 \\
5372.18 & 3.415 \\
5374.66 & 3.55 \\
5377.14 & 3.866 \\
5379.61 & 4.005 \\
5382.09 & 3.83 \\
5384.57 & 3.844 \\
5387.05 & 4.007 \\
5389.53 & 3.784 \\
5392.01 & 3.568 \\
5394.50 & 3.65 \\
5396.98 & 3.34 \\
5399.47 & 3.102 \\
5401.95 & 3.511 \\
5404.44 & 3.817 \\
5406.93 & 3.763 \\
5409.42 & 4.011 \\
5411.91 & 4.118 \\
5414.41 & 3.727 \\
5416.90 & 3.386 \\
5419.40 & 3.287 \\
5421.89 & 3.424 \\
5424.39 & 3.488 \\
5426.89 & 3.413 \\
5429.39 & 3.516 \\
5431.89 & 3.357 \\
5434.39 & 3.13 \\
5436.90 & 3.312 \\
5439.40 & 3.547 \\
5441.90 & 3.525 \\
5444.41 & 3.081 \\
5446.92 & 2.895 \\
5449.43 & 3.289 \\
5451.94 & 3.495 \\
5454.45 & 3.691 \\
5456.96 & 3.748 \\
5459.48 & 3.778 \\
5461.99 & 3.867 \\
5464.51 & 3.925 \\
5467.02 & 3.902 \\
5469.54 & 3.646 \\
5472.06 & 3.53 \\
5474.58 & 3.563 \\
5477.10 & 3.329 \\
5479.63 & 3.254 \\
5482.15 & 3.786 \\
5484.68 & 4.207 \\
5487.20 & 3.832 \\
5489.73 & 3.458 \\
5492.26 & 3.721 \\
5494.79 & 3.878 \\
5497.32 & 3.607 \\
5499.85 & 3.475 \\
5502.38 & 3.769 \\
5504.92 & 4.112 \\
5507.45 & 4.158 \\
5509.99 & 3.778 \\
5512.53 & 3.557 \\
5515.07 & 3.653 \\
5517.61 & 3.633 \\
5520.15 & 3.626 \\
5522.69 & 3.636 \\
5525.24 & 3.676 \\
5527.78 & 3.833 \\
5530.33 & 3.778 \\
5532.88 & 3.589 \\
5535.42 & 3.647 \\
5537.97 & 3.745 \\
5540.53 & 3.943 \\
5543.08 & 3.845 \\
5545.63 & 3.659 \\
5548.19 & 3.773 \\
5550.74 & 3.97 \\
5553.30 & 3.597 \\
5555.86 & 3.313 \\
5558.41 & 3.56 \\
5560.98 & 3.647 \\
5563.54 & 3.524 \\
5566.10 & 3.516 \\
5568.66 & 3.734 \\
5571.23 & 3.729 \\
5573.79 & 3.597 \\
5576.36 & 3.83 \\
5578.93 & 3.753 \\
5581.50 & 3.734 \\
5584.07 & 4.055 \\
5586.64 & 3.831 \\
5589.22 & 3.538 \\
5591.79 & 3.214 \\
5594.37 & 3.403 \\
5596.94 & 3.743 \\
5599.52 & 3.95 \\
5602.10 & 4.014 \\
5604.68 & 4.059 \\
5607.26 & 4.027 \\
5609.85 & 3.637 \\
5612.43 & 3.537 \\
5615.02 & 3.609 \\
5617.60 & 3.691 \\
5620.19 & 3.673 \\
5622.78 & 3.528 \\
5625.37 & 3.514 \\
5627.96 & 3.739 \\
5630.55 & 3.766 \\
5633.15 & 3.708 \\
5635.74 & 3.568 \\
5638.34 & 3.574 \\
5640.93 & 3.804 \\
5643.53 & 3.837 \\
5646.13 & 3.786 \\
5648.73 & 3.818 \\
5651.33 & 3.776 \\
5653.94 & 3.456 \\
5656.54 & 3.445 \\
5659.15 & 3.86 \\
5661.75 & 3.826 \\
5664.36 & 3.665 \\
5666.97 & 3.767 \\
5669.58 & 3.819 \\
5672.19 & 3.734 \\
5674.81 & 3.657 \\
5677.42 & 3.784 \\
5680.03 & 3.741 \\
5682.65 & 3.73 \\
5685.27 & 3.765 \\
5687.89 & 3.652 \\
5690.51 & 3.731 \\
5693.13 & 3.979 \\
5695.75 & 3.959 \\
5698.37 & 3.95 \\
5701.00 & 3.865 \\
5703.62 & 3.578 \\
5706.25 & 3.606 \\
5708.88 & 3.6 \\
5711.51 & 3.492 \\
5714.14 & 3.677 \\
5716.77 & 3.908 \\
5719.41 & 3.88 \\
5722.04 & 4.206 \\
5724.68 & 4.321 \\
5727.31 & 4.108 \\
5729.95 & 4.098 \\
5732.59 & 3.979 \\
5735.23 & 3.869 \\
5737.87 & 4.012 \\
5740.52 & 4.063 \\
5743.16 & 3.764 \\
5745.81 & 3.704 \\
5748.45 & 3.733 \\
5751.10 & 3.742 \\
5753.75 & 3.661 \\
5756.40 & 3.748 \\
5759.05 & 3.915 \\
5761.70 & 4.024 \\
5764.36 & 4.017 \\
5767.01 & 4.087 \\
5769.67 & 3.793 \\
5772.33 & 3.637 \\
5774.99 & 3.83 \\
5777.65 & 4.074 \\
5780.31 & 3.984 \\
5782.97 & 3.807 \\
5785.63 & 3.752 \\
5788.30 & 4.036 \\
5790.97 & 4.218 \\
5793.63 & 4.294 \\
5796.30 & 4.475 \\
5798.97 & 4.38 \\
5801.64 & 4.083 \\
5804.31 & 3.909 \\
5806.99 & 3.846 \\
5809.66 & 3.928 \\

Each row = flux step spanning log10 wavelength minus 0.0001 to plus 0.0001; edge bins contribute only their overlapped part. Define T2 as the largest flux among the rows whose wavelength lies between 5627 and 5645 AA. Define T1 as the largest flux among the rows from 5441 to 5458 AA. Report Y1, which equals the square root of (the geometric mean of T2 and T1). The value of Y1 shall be 1.95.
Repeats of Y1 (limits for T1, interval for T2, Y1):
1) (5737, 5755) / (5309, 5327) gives 2.01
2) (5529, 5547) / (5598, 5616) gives 2.00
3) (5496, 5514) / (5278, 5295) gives 2.00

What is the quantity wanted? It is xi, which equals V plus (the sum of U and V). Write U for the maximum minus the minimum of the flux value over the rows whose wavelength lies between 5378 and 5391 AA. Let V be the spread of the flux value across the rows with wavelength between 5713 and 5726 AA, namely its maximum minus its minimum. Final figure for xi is 1.51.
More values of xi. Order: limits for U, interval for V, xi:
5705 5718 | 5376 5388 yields 0.77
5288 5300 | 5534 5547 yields 1.36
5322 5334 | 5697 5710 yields 1.16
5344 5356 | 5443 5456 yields 2.20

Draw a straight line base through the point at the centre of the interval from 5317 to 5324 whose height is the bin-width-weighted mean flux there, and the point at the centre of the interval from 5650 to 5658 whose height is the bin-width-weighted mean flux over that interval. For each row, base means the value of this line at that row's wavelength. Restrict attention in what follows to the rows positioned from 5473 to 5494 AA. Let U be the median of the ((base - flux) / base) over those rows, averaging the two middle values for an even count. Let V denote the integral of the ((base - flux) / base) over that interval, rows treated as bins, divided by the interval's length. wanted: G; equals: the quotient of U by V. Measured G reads 1.1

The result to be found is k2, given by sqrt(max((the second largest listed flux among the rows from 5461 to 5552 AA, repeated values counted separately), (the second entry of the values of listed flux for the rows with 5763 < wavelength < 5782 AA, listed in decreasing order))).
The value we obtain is 2.04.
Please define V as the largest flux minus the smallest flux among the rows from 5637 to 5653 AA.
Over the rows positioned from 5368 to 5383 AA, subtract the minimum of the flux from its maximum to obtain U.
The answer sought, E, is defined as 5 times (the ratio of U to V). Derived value 11.4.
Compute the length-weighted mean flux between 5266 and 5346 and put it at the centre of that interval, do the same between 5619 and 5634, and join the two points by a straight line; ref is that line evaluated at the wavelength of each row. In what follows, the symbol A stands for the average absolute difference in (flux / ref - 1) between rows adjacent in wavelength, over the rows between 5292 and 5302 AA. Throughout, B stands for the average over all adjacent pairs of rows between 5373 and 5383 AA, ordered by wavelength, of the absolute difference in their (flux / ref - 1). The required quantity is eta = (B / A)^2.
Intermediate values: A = 0.037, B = 0.060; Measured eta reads 2.7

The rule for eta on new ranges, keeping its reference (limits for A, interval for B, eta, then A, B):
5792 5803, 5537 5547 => 0.8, 0.051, 0.045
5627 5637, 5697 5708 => 3.1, 0.021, 0.036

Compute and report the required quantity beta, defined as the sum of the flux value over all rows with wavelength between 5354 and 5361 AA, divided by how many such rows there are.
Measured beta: 3.44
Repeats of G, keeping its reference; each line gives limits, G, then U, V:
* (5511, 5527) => 1.1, 0.014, 0.013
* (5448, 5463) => 0.2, 0.007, 0.030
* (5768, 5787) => 0.9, -0.105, -0.114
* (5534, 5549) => 0.9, -0.025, -0.027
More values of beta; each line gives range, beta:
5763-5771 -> 3.97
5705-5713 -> 3.57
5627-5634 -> 3.74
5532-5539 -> 3.66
